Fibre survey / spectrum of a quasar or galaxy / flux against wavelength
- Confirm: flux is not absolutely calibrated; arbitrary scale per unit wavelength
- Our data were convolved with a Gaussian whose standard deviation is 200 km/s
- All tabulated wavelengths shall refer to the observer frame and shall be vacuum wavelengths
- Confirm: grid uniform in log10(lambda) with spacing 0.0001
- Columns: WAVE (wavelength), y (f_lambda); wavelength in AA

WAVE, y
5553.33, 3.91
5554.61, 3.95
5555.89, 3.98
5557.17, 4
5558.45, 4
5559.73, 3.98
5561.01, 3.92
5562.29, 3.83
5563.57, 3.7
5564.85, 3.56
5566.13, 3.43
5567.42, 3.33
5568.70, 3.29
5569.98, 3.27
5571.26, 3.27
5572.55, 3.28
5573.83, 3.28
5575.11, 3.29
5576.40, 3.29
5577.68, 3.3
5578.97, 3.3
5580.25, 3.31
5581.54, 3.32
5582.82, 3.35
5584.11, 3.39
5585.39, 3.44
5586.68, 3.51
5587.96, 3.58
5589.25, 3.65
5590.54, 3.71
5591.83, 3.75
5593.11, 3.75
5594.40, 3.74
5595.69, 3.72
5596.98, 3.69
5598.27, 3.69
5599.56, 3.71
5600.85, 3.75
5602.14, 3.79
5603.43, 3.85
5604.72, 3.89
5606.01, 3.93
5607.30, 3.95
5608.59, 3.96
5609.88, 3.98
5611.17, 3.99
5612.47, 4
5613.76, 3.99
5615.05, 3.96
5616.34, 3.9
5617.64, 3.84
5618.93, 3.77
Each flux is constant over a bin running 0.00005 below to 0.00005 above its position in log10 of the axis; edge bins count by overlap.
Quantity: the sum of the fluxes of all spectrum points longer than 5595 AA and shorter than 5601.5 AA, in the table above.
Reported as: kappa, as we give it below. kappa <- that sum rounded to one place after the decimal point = 18.6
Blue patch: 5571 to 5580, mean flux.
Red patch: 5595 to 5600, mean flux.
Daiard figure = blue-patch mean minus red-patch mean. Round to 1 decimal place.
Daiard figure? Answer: -0.4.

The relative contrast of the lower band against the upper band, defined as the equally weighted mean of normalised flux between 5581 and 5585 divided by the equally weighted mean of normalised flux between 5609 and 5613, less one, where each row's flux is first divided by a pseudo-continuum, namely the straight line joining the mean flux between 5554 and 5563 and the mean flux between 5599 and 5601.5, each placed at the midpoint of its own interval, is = -0.19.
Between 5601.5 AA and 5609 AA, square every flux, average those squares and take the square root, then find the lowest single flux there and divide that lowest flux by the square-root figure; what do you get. 0.973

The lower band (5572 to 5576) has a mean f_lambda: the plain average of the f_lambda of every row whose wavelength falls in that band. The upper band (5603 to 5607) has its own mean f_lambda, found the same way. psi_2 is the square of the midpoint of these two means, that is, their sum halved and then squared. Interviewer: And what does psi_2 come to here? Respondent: 12.9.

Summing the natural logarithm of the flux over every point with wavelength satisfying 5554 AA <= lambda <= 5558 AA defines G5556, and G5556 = 4.1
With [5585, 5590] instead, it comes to 5.1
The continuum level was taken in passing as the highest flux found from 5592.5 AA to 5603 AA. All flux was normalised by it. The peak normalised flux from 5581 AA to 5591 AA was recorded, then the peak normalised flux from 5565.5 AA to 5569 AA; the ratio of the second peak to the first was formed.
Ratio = 0.92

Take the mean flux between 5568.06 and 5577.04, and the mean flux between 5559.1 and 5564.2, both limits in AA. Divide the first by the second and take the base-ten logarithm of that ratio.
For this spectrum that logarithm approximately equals -0.070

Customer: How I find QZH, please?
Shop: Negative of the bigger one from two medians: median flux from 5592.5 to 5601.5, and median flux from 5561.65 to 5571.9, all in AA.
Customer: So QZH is -3.72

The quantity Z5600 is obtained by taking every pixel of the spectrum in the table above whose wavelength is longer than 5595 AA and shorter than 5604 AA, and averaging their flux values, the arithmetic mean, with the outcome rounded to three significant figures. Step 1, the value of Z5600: 3.74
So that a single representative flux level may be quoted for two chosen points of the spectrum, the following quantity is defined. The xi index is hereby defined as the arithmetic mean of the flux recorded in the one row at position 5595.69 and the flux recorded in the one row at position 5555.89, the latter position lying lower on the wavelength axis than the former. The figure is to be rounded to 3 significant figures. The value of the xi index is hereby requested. 3.85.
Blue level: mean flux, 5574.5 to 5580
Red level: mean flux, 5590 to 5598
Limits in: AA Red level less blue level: 0.43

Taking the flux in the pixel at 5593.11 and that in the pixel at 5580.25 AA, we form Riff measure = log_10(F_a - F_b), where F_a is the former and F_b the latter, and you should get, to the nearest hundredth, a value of -0.36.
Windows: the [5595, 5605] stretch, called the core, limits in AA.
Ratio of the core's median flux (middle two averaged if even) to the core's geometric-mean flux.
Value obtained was 0.993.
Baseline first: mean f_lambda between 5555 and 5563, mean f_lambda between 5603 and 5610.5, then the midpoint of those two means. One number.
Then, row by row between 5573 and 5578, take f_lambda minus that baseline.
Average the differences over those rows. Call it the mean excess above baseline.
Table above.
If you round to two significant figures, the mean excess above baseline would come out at -0.65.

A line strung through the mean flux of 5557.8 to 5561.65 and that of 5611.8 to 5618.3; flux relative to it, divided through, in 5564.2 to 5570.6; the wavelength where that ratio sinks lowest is 5569.98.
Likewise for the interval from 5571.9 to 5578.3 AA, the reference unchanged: 5572.55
